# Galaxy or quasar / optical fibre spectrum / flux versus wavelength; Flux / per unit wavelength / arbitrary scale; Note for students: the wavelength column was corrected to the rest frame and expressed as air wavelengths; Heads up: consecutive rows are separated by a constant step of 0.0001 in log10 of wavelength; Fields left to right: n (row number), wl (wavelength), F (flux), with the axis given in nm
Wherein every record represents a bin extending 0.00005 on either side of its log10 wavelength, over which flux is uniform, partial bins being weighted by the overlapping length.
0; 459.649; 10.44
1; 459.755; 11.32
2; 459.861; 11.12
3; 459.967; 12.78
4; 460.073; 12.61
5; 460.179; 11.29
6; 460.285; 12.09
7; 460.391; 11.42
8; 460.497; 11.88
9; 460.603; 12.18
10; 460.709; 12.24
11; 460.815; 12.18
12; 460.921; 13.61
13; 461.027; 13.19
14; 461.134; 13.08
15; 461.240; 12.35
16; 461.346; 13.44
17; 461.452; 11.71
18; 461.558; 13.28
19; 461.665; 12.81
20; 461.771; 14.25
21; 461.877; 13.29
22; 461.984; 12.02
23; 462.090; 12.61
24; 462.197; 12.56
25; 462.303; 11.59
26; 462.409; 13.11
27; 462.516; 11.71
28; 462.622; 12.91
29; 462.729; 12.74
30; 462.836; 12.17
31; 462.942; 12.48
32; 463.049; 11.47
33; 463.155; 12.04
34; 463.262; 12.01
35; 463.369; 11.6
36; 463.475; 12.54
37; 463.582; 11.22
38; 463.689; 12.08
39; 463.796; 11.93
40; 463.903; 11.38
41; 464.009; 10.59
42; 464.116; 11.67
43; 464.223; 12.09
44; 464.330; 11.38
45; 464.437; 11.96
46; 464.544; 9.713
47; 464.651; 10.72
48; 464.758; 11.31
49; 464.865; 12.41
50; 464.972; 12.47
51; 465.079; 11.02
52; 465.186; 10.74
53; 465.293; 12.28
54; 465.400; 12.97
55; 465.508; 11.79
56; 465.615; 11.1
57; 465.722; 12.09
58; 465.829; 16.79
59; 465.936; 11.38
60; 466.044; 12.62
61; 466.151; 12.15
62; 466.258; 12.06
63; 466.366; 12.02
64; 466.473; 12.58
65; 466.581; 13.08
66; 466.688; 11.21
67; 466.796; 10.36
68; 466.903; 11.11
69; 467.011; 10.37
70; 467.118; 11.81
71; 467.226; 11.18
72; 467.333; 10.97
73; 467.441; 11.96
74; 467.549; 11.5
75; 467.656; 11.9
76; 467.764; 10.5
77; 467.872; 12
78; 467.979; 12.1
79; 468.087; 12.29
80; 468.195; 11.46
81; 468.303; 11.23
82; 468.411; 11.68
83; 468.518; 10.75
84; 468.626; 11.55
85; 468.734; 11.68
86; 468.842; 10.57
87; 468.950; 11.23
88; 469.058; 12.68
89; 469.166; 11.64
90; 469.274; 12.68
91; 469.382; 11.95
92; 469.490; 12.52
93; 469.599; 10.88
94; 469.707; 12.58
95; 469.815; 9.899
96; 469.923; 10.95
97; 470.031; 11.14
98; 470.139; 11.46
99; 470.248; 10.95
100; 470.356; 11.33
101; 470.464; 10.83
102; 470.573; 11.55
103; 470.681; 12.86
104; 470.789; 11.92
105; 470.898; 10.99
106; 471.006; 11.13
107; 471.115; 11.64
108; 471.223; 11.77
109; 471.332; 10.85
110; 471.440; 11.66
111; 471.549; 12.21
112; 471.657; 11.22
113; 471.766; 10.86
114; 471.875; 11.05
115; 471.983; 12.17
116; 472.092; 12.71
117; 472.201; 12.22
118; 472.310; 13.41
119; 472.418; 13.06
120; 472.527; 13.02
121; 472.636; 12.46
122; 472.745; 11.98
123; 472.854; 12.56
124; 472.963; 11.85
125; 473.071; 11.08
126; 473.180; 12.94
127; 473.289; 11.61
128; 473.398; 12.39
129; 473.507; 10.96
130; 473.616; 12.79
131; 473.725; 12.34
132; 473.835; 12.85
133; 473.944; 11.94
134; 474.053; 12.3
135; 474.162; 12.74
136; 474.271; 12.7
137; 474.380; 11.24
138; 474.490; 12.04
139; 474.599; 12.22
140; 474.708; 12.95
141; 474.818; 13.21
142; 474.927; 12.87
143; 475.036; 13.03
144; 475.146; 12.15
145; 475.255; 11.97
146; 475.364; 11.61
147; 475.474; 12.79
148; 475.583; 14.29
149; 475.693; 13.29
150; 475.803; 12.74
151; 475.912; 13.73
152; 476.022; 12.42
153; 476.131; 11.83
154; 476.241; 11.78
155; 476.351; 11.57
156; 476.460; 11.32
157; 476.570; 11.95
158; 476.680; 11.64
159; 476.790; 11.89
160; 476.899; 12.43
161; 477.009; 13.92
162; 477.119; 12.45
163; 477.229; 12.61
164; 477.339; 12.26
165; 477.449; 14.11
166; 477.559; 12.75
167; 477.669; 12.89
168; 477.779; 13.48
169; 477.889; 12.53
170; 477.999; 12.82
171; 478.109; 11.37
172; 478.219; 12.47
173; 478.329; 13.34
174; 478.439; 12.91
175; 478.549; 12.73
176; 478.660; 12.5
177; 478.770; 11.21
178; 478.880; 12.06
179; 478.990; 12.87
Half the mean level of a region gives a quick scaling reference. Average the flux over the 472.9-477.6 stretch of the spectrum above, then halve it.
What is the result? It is 6.20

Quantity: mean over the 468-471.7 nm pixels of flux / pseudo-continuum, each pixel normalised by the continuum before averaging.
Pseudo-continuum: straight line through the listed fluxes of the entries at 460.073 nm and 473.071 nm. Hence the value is 1.01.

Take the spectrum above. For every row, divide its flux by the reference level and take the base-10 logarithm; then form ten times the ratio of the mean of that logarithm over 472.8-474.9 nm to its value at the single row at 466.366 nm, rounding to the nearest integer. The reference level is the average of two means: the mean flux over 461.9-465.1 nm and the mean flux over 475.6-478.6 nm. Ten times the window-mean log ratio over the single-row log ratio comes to -1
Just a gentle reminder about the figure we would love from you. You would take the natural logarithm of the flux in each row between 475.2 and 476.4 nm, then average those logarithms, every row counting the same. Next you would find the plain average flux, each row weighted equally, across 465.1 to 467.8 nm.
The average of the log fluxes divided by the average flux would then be 0.213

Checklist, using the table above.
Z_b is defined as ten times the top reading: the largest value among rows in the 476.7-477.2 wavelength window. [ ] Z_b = 139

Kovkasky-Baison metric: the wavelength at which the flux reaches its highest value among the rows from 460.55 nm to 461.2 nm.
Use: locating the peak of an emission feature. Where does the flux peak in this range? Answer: 460.921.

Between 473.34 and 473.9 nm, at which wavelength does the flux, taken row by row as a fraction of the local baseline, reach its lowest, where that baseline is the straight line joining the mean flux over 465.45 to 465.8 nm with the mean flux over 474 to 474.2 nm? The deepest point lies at 473.507 nm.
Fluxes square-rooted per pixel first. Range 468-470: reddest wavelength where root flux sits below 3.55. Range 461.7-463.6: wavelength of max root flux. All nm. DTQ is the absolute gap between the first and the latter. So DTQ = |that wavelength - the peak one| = 8.15 nm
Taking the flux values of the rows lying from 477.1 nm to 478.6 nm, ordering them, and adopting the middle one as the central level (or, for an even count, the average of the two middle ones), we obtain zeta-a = 12.7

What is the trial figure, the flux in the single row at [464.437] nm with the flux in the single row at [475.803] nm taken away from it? -0.8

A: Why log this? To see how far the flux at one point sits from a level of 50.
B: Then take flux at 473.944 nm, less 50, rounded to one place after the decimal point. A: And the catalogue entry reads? -38.1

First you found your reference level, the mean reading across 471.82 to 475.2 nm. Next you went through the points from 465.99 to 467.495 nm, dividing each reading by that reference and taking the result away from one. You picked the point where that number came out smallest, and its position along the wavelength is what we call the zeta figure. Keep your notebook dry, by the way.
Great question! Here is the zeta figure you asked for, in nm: 466.581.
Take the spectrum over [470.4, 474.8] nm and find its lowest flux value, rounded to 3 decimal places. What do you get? 10.830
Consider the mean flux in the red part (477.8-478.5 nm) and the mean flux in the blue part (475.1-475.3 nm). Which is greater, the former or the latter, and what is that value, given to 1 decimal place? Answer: 12.6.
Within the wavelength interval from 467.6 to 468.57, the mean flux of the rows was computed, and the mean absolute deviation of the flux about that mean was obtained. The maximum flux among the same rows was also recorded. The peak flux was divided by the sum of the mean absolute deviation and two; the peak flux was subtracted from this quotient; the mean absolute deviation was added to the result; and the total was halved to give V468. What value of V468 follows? -3.44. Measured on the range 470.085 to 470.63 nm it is -3.09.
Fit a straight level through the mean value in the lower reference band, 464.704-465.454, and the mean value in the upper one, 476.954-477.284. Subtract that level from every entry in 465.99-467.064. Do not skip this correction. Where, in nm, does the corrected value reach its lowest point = 467.011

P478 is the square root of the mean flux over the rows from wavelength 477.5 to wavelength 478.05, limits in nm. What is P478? 3.59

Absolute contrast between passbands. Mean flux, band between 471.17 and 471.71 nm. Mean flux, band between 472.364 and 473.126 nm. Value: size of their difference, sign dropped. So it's 0.75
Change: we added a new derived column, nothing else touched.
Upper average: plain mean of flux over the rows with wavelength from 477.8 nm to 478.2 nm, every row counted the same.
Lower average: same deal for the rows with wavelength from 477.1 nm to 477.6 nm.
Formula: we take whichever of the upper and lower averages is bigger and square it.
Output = 165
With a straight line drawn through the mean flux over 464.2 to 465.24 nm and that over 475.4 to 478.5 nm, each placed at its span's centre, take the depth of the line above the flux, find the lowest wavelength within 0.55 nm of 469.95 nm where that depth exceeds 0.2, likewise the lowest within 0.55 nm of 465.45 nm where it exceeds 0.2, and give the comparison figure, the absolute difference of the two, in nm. 4.52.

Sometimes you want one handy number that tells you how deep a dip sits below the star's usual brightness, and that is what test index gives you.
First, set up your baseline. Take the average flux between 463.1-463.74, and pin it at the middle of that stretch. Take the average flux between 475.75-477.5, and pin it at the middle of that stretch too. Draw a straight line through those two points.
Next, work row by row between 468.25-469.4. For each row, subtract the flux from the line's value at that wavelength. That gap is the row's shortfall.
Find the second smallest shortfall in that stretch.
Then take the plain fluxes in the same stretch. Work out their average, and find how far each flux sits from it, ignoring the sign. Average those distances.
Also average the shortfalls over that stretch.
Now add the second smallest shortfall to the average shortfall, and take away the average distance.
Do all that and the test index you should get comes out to -0.5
